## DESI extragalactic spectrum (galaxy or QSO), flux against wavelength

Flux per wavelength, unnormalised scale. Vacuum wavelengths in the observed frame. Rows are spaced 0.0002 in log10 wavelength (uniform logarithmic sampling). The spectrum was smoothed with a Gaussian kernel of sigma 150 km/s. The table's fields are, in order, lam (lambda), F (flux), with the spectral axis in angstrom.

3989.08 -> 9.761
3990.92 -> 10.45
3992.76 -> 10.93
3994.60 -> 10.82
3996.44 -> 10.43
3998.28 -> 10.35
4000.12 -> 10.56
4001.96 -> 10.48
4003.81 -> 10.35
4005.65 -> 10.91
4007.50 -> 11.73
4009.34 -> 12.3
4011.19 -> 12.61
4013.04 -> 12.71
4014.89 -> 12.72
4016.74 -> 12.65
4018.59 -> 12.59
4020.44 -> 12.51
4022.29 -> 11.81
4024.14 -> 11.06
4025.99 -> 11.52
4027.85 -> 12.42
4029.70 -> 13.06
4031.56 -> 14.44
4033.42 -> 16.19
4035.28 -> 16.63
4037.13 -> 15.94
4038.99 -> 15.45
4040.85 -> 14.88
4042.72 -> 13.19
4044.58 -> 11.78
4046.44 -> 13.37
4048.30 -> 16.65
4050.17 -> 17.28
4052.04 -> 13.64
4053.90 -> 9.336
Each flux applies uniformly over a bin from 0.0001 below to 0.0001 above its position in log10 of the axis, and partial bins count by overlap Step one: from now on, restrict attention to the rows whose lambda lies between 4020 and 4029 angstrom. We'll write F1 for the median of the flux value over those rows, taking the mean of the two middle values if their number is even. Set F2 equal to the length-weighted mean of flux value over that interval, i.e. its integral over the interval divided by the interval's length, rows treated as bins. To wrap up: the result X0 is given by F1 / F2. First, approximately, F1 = 11.8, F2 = 11.9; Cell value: 0.99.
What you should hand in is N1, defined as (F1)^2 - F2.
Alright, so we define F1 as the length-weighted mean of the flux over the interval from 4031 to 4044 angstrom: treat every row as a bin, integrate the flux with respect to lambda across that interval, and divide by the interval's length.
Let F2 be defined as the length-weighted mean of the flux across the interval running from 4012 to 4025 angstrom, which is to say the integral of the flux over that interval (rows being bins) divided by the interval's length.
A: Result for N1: 218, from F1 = 15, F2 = 12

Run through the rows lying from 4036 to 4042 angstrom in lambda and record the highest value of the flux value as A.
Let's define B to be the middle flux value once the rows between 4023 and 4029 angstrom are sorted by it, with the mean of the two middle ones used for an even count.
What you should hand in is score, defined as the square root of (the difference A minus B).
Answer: 2.1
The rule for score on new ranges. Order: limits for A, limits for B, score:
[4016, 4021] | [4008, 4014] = 0.2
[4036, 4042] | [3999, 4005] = 2.3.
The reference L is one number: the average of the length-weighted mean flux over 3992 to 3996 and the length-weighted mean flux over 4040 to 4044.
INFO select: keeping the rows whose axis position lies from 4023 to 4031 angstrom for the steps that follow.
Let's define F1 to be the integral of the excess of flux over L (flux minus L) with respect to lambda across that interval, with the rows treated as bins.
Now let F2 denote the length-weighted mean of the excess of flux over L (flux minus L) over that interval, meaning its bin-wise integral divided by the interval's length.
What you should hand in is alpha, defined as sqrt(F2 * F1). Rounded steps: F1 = -1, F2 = -0.2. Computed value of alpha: 0.5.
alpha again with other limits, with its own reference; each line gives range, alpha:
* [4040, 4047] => 2.6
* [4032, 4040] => 10.3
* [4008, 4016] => 0.7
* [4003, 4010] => 2.7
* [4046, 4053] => 8.0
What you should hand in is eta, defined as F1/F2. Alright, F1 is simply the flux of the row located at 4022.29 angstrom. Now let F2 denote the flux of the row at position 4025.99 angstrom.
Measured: 1.03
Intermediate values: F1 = 11.81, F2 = 11.52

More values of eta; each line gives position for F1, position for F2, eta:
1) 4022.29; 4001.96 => 1.13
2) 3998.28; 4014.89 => 0.81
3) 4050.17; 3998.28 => 1.67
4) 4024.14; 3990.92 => 1.06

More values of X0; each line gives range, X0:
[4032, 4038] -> 1.00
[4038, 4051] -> 1.02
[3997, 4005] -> 1.00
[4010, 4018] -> 1.00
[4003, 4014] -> 1.02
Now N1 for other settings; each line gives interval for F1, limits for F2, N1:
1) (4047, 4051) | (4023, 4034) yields 263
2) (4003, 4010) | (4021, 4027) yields 116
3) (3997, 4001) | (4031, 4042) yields 94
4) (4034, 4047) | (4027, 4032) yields 198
